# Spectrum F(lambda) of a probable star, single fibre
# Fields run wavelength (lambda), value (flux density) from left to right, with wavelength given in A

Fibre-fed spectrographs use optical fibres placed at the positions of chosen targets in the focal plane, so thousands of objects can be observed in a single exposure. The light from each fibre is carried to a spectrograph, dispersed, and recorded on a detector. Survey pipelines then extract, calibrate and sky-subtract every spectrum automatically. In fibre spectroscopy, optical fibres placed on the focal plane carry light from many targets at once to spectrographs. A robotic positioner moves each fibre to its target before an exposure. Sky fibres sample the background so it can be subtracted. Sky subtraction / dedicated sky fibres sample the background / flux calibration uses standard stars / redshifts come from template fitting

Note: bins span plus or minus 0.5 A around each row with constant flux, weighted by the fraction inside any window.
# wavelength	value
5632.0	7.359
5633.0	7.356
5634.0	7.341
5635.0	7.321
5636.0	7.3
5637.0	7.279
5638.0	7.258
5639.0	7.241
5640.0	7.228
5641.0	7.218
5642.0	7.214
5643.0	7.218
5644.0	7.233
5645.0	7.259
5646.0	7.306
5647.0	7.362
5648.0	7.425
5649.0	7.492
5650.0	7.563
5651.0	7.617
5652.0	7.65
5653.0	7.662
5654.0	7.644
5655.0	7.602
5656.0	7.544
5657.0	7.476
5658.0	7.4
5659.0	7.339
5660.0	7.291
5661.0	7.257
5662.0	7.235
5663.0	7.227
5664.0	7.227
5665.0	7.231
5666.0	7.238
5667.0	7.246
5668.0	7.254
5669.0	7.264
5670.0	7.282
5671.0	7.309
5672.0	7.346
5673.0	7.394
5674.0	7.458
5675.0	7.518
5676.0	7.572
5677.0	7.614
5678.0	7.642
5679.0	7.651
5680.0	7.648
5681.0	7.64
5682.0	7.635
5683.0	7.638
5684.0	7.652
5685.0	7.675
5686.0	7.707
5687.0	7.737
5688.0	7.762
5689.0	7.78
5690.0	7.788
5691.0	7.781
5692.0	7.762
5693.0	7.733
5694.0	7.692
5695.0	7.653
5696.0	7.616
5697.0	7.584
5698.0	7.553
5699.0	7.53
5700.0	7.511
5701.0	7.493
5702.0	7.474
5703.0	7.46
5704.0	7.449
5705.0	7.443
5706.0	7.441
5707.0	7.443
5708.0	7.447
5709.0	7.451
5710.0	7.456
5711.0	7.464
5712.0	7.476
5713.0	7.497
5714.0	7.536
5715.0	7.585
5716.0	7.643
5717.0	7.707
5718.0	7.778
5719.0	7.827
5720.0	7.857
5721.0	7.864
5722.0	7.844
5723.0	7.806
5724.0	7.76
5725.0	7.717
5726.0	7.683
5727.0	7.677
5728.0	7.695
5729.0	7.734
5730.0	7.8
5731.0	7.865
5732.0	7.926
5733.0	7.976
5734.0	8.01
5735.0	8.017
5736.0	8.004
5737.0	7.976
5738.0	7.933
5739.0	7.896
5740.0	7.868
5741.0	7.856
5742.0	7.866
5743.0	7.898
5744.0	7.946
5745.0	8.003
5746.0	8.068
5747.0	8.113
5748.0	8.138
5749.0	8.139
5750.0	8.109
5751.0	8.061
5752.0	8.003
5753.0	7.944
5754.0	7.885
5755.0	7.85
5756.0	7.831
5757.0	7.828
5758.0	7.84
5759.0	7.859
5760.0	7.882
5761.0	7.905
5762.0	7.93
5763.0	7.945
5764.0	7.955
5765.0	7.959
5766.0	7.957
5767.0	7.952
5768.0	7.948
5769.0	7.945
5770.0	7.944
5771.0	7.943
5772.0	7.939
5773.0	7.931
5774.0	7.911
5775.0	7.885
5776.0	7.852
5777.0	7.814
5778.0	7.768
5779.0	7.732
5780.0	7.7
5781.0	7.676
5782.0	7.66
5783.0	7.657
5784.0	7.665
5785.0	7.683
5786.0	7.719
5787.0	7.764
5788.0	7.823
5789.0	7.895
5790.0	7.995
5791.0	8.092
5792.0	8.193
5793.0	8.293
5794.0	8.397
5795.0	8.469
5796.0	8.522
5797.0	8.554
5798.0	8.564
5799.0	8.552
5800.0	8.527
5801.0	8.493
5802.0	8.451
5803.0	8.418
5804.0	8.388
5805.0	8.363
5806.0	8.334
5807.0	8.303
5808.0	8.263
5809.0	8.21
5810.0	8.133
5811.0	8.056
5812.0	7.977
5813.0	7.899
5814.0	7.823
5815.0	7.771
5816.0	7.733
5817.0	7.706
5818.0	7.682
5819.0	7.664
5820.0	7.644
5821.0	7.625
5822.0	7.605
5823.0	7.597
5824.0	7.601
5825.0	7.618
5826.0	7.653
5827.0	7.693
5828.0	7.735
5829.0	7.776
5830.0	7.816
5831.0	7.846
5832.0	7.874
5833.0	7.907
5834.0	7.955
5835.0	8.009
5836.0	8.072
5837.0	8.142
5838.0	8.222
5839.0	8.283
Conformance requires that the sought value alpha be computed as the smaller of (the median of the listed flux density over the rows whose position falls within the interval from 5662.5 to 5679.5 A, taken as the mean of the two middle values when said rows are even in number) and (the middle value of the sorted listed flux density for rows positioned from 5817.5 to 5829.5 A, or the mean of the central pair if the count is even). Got 7.3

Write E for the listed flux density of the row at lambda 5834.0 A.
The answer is 7.955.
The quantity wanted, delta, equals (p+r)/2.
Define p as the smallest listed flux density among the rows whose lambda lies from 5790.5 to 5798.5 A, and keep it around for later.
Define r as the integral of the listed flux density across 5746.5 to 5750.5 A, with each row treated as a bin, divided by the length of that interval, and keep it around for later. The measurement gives 8.11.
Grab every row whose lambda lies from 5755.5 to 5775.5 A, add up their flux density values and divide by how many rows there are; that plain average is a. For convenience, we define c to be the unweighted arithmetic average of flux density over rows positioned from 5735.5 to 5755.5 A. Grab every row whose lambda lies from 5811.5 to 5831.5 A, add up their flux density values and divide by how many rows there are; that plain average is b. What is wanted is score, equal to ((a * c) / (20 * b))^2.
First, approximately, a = 7.9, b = 7.7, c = 7.98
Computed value 0.167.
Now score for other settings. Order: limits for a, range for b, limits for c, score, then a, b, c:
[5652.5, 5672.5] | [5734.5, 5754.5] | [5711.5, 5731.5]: 0.126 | 7.4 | 8.0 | 7.72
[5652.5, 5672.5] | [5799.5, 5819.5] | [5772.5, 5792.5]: 0.126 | 7.4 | 8.1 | 7.82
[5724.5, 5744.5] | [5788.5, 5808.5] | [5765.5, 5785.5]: 0.136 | 7.9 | 8.4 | 7.83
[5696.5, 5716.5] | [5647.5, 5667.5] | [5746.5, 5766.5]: 0.162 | 7.5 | 7.4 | 7.96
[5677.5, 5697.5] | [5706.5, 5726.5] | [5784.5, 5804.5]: 0.172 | 7.7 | 7.6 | 8.24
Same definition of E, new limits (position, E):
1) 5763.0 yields 7.945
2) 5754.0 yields 7.885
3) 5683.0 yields 7.638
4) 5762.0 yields 7.93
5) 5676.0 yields 7.572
